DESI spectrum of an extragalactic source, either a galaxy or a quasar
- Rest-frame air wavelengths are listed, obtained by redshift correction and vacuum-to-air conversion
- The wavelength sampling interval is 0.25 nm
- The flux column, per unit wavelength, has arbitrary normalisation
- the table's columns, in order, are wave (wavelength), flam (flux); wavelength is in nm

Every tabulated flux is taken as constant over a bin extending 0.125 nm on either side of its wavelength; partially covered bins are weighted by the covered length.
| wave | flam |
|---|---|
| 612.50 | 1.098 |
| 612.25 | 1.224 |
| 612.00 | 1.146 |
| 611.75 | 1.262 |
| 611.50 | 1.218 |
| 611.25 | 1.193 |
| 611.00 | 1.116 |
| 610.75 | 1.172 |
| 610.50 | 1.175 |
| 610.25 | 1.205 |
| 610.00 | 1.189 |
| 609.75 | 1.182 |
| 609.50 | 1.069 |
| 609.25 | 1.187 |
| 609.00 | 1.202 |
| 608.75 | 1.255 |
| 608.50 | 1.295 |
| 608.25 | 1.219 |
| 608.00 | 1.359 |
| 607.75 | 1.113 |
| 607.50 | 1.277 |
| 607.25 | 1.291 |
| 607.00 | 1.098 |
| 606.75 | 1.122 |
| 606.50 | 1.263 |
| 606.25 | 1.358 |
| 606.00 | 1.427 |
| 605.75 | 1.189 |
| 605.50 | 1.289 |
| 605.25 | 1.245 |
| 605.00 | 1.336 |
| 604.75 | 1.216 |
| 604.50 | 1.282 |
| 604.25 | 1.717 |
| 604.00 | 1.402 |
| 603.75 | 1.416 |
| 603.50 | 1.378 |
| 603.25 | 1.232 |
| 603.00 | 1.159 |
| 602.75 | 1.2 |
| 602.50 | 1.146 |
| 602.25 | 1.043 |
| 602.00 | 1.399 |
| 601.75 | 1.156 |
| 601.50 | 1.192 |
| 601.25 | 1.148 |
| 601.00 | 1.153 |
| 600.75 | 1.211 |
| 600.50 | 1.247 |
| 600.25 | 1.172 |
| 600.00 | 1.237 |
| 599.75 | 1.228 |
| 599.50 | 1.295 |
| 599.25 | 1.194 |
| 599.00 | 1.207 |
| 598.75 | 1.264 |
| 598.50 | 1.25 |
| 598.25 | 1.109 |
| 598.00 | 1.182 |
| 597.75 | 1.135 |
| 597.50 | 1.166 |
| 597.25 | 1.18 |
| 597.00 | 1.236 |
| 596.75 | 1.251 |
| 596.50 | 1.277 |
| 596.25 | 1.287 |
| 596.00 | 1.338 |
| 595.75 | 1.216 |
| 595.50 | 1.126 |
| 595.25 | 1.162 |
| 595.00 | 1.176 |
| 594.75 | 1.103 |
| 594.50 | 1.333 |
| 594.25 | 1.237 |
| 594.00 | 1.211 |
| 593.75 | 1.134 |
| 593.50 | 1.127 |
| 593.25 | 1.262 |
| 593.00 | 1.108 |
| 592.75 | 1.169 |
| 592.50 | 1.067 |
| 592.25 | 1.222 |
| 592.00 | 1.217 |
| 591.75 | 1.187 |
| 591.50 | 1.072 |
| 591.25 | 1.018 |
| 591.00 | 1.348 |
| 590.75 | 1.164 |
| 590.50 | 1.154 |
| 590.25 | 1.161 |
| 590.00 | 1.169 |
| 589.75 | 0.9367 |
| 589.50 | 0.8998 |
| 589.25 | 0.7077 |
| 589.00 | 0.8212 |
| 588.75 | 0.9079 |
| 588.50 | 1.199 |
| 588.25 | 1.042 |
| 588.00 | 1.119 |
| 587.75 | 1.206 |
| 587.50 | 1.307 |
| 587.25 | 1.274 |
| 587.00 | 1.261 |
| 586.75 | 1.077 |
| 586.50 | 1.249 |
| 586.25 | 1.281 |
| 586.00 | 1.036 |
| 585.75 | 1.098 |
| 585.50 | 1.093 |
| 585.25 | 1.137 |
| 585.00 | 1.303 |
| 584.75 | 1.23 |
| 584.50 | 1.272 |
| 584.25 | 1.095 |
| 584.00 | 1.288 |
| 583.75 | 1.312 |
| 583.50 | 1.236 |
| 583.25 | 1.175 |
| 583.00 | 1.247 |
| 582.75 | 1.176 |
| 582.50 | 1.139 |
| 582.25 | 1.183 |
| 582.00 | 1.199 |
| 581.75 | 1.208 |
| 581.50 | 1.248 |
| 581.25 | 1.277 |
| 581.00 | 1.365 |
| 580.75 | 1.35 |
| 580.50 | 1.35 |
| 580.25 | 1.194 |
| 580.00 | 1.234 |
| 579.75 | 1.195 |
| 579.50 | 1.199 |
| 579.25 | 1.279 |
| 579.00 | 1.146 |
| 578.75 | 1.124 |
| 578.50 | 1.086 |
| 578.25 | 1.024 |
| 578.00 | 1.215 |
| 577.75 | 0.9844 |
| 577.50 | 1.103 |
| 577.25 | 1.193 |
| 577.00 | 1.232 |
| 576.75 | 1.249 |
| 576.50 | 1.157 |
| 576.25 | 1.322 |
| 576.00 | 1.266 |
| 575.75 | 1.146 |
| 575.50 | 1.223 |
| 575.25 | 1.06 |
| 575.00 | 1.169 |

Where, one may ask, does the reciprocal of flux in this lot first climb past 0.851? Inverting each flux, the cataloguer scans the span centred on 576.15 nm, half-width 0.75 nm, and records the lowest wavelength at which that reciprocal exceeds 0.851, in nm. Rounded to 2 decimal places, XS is 575.75 nm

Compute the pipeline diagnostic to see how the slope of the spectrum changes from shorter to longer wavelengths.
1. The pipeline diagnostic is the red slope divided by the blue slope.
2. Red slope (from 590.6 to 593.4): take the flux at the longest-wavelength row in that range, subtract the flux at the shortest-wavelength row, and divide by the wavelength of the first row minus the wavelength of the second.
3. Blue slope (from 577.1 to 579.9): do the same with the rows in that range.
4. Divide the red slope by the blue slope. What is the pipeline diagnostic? 49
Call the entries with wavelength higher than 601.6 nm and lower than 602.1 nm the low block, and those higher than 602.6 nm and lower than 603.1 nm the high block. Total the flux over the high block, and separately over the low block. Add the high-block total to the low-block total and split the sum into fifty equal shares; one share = 0.098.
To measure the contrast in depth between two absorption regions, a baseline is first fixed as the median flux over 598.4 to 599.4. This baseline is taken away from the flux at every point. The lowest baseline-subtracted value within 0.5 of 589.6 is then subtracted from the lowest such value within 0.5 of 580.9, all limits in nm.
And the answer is 0.57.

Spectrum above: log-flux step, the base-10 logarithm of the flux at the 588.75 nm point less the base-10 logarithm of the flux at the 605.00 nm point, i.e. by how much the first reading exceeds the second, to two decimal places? -0.17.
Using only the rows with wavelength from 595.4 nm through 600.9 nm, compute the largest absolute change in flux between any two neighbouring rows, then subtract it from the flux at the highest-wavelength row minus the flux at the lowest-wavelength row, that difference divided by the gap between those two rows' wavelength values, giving -0.12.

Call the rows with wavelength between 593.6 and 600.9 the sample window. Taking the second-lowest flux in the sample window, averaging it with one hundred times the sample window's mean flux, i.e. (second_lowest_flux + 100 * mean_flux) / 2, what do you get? 61.2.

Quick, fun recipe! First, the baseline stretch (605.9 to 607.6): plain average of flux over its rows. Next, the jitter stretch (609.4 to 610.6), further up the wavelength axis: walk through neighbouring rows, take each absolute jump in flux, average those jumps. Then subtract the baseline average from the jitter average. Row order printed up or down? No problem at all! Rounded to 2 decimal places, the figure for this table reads -1.22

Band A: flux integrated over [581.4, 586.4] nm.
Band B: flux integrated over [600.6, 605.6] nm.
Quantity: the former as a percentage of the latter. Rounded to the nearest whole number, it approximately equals 95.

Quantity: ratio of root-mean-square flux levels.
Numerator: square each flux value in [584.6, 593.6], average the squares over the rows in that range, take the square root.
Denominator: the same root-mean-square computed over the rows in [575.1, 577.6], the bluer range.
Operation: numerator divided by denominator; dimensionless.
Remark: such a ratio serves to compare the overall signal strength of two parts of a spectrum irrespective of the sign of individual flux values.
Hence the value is 0.95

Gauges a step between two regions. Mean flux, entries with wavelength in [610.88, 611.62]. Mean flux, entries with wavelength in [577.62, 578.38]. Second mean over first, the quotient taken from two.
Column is 1.09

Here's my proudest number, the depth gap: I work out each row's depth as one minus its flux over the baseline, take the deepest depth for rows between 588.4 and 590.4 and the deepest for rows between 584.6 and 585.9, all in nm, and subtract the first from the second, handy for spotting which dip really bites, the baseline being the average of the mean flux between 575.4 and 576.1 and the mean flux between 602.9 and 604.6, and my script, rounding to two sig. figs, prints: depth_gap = -0.30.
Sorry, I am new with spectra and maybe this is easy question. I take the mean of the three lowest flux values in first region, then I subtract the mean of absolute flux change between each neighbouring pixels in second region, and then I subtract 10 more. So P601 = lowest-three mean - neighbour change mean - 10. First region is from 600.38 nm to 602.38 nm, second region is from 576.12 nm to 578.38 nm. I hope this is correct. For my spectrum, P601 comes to -9.00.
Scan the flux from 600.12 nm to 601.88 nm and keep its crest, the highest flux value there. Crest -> 1.247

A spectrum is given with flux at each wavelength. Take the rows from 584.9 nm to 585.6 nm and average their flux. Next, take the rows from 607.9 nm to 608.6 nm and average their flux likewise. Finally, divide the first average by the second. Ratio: 0.91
